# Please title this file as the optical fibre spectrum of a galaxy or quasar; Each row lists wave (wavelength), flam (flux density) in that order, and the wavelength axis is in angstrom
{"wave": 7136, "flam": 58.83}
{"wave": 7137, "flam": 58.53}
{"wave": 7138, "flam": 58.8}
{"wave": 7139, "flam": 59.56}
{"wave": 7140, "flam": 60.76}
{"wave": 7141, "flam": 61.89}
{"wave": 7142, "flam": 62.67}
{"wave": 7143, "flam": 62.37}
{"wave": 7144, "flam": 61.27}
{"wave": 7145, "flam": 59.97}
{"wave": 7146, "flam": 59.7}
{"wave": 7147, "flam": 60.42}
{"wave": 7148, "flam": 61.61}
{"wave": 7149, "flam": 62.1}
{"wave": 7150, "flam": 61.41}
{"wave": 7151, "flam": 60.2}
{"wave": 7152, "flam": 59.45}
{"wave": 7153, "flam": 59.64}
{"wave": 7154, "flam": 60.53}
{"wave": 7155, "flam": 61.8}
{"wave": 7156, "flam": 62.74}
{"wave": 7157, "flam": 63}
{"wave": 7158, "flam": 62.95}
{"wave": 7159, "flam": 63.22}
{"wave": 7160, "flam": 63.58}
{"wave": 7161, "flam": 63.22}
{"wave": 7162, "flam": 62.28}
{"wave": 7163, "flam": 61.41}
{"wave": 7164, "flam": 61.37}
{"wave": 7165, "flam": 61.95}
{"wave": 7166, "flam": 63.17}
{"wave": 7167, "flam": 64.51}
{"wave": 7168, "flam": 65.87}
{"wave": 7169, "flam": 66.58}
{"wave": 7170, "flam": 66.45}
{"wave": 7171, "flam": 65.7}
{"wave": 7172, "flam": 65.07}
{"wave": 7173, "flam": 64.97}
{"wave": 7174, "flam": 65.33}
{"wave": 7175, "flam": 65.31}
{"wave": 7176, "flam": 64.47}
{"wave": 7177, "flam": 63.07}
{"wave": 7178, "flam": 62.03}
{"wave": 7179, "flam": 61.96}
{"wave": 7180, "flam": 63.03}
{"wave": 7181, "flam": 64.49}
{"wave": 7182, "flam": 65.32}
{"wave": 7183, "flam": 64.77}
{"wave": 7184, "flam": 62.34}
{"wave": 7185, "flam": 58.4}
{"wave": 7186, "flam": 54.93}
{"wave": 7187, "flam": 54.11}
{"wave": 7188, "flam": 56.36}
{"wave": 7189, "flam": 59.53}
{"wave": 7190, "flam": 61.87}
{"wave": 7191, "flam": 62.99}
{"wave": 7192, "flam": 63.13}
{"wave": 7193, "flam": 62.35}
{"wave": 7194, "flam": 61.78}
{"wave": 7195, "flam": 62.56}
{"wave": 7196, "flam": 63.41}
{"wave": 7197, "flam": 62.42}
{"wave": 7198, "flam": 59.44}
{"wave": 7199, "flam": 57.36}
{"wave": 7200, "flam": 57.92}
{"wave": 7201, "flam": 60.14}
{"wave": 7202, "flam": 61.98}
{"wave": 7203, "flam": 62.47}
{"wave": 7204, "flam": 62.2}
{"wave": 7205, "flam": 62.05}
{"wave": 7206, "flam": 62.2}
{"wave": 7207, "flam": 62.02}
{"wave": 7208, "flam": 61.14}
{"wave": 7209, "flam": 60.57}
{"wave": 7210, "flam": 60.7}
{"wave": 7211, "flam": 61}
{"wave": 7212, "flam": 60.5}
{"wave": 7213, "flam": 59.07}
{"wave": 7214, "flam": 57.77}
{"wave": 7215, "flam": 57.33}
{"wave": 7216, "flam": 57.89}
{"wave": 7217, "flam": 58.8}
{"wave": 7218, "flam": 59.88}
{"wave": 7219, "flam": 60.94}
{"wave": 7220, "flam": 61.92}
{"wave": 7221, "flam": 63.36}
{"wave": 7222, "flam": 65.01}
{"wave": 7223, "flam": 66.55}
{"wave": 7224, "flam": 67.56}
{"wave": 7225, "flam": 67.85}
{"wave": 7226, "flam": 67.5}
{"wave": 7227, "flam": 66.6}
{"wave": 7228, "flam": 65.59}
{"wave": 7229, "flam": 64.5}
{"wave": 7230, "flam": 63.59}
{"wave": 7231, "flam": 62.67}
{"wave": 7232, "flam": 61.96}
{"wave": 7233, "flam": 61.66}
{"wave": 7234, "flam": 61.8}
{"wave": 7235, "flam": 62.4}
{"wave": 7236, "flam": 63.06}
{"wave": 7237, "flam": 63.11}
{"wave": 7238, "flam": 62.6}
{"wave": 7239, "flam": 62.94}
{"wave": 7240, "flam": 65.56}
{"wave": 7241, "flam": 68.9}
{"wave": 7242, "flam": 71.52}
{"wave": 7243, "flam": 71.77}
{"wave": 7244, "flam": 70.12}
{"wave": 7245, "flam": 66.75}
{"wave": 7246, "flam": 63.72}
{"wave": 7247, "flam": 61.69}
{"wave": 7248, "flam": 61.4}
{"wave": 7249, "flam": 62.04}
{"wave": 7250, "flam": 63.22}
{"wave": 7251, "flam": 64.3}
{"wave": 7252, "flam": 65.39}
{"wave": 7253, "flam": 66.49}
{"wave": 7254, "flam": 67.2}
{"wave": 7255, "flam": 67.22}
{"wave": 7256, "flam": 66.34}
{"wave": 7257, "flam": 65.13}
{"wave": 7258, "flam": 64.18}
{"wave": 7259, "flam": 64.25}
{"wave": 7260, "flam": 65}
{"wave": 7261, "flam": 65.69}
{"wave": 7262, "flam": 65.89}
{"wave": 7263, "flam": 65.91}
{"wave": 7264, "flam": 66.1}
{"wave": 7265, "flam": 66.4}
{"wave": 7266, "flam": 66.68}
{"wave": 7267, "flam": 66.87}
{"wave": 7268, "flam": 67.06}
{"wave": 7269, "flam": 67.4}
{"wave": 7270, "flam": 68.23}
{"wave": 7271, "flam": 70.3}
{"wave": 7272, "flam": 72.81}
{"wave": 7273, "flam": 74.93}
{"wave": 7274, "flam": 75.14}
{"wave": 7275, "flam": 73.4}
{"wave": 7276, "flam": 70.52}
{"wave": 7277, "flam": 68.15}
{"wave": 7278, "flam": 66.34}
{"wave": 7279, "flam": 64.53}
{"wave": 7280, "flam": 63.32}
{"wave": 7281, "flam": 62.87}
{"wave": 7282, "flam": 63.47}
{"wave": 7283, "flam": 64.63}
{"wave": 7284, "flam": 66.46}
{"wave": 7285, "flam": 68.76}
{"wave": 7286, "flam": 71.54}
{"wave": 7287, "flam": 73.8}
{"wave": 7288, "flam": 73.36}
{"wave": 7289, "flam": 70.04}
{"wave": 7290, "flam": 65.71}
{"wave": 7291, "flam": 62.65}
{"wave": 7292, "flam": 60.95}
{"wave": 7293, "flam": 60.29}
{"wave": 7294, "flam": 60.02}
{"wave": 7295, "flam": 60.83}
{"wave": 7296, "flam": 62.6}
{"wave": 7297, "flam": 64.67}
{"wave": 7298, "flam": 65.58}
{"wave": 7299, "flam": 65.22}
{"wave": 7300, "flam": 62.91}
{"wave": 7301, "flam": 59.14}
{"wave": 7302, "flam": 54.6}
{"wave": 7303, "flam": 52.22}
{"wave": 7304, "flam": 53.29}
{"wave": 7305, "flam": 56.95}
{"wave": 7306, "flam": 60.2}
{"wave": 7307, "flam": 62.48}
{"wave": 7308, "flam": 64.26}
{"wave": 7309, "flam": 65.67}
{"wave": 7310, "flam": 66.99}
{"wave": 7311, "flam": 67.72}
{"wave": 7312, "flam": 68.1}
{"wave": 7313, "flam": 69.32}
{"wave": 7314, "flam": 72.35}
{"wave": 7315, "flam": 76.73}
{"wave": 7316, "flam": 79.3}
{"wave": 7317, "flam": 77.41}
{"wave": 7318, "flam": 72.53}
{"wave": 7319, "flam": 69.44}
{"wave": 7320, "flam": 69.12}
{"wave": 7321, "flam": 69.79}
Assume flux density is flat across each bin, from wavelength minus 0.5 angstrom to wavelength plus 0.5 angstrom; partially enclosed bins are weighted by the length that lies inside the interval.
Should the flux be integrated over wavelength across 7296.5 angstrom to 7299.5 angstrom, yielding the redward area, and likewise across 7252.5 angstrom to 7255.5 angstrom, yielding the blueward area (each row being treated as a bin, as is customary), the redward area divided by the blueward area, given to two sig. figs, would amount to 0.97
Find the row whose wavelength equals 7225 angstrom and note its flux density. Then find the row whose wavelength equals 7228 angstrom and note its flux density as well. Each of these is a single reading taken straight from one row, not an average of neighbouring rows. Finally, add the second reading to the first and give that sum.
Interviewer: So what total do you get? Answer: 133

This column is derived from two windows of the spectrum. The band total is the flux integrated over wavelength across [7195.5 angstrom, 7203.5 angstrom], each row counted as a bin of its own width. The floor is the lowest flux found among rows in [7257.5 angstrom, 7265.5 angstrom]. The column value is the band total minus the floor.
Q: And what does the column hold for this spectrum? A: 421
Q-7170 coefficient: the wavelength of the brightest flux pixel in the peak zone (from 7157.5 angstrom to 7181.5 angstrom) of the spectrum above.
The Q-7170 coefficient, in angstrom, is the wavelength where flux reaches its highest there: 7169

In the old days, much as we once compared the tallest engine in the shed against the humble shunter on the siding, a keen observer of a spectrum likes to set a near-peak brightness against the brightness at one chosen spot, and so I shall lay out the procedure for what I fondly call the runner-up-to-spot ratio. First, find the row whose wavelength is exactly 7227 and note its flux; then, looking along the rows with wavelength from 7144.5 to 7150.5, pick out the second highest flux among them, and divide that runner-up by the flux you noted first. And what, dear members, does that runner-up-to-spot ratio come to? 0.93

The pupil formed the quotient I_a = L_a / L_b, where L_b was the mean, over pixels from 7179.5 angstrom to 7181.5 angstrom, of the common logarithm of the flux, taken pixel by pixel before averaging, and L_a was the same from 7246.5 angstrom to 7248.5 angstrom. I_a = 0.99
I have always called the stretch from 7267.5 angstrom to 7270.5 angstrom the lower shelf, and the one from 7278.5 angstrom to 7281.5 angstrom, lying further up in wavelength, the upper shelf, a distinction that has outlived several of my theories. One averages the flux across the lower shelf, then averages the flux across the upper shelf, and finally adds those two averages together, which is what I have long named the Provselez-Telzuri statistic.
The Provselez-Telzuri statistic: 131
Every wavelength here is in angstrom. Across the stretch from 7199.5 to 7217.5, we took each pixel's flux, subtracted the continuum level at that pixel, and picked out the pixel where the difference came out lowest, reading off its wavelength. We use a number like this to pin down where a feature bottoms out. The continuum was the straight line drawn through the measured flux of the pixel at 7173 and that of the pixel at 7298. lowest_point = 7215 angstrom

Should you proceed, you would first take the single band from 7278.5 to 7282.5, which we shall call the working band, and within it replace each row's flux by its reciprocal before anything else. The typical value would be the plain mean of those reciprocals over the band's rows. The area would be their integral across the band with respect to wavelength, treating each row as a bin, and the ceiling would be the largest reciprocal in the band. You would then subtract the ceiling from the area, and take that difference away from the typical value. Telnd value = -0.0313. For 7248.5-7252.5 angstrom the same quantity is -0.0310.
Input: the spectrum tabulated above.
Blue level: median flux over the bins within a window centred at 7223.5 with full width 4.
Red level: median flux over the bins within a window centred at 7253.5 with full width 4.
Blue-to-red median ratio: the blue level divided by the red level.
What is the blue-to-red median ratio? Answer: 1.00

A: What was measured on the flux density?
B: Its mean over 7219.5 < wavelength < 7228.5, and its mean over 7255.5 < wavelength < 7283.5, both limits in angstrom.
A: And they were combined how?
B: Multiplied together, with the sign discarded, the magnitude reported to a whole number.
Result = 4420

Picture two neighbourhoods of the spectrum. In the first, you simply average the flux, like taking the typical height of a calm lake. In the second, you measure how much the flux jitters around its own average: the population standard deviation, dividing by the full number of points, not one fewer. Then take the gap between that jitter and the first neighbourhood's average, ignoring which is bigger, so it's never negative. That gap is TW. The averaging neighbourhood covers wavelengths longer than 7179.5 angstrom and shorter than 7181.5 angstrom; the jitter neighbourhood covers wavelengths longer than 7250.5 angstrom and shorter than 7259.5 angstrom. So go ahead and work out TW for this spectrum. 63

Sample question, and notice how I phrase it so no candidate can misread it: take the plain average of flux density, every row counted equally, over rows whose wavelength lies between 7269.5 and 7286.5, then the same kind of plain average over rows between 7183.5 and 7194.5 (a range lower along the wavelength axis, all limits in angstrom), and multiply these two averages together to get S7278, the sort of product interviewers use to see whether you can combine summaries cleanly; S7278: 4099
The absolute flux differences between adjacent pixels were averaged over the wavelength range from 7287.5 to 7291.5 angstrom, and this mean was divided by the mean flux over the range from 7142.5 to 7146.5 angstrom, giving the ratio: 0.059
